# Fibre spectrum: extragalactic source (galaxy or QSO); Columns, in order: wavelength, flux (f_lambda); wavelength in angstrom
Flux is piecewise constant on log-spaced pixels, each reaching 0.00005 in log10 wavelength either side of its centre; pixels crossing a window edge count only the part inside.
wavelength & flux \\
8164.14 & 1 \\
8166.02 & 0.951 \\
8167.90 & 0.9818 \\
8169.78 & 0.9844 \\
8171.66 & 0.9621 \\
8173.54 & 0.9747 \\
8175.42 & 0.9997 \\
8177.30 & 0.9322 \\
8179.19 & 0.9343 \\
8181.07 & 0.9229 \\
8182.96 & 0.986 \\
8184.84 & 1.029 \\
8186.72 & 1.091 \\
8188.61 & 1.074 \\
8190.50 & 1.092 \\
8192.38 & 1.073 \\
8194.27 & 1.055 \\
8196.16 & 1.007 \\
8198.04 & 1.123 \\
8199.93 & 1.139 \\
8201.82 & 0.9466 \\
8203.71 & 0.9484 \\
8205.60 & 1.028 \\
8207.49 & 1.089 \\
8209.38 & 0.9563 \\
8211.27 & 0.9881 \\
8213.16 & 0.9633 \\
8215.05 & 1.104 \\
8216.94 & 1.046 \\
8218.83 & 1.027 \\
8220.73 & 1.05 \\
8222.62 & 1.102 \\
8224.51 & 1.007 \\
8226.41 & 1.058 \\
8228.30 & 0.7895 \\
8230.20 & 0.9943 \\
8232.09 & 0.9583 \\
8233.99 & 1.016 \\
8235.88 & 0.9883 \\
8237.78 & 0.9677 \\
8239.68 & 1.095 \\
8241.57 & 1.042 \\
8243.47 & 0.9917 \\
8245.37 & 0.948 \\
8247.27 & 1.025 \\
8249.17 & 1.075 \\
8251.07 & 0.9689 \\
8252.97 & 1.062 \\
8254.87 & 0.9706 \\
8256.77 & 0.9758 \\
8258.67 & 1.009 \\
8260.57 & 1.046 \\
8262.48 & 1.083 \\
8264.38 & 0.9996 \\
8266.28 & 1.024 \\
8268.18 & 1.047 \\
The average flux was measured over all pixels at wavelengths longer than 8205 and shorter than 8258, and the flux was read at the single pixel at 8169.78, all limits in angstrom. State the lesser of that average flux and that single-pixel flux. 0.98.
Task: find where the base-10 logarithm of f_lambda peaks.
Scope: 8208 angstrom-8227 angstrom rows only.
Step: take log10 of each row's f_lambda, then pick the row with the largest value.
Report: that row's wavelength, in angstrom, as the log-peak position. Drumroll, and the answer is 8215.05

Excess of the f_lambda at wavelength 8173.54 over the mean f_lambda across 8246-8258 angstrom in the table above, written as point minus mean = -0.04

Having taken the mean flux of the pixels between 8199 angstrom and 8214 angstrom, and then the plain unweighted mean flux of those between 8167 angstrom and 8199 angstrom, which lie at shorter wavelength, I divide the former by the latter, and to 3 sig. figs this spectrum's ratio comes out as 0.994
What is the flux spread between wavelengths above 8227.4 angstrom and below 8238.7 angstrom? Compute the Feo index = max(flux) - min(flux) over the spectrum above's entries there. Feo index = 0.23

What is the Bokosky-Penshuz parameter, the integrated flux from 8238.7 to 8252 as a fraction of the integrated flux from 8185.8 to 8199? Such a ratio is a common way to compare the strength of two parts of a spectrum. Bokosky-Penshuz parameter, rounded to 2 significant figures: 0.96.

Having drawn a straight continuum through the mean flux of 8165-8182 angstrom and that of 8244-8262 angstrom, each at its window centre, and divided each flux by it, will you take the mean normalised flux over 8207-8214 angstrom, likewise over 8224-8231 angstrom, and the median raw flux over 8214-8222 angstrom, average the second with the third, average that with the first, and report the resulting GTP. 1.01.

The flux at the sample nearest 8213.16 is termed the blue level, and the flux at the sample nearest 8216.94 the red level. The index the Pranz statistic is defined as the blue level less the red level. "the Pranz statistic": -0.08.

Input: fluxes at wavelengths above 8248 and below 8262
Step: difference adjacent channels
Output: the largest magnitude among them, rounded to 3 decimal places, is 0.106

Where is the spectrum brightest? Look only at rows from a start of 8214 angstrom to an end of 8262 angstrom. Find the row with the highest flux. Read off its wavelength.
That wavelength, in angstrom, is 8215.05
